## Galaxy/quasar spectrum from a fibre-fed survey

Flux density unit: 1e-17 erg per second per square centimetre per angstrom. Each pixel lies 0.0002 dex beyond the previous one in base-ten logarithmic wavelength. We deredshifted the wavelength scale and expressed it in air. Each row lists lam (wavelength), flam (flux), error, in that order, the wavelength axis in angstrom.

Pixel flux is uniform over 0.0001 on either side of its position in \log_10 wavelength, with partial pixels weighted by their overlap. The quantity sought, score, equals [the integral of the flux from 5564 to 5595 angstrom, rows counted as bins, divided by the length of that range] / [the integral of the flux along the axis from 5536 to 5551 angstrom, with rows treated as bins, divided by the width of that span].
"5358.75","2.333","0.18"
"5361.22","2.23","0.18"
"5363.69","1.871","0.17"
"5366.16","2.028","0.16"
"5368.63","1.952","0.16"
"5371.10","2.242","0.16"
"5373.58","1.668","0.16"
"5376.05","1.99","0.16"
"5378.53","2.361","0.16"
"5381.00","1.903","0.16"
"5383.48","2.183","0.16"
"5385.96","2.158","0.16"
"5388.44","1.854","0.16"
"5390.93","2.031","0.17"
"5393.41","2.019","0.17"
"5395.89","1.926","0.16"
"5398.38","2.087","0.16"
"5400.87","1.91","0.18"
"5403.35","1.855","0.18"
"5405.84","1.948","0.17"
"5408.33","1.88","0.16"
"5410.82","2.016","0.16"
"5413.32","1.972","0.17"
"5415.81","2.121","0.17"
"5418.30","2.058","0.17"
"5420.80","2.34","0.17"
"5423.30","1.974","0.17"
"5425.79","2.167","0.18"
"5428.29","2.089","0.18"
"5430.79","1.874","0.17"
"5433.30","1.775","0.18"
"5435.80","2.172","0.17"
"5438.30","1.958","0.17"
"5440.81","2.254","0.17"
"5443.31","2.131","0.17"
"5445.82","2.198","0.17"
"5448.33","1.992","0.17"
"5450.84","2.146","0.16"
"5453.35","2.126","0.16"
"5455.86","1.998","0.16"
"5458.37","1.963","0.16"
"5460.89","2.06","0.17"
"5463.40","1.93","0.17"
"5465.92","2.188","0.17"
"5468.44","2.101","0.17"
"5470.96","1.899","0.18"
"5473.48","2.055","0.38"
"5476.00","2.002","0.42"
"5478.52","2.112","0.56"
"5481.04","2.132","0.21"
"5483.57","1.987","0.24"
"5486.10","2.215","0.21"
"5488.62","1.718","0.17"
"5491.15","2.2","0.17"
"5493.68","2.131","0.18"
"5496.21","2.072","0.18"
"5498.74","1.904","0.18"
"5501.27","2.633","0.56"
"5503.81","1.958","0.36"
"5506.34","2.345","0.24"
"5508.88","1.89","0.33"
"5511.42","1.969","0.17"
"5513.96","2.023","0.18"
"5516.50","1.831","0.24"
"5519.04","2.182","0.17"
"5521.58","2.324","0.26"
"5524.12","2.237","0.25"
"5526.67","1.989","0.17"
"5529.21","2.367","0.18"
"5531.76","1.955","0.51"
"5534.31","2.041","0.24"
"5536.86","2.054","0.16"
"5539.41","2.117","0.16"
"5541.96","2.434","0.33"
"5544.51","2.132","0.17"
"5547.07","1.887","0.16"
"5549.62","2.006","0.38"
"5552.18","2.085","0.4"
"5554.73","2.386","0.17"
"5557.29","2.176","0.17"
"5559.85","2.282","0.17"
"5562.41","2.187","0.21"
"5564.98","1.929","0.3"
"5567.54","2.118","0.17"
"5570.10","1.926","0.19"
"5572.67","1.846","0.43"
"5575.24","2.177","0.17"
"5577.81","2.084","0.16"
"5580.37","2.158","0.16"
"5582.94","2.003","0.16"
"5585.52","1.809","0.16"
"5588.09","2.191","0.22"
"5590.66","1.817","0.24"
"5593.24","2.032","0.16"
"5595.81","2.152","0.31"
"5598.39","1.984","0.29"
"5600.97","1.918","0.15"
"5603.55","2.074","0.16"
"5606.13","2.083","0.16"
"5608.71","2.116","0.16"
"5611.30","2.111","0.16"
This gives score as 0.95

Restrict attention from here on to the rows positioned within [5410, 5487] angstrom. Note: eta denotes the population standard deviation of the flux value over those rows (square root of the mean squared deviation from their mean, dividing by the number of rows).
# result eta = 0.119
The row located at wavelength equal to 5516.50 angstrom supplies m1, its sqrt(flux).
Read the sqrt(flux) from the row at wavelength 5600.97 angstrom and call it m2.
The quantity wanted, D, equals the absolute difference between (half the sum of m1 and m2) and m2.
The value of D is 0.016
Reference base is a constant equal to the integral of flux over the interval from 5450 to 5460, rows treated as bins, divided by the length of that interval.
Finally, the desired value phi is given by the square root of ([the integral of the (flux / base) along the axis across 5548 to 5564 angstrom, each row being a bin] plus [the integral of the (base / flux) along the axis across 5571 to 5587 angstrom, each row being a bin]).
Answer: 5.78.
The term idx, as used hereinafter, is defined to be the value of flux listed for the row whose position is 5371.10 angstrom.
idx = 2.242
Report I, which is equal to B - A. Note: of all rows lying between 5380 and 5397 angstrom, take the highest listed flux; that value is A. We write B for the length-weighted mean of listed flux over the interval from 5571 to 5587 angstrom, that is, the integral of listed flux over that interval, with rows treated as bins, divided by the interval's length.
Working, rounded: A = 2.183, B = 2.01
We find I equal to -0.17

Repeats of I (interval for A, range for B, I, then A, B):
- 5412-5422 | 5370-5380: -0.28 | 2.34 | 2.06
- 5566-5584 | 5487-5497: -0.14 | 2.177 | 2.04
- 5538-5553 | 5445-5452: -0.33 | 2.434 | 2.11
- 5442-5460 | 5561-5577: -0.16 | 2.198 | 2.03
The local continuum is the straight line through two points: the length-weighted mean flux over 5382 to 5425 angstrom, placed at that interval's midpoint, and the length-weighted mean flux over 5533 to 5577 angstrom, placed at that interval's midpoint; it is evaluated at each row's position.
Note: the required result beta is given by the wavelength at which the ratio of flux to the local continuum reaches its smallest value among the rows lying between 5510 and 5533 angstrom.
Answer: 5516.50 angstrom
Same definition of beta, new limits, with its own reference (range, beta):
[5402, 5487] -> 5433.30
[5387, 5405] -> 5403.35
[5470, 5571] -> 5488.62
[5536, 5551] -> 5547.07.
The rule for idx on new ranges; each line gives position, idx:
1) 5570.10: 1.926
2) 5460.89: 2.06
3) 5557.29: 2.176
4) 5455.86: 1.998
